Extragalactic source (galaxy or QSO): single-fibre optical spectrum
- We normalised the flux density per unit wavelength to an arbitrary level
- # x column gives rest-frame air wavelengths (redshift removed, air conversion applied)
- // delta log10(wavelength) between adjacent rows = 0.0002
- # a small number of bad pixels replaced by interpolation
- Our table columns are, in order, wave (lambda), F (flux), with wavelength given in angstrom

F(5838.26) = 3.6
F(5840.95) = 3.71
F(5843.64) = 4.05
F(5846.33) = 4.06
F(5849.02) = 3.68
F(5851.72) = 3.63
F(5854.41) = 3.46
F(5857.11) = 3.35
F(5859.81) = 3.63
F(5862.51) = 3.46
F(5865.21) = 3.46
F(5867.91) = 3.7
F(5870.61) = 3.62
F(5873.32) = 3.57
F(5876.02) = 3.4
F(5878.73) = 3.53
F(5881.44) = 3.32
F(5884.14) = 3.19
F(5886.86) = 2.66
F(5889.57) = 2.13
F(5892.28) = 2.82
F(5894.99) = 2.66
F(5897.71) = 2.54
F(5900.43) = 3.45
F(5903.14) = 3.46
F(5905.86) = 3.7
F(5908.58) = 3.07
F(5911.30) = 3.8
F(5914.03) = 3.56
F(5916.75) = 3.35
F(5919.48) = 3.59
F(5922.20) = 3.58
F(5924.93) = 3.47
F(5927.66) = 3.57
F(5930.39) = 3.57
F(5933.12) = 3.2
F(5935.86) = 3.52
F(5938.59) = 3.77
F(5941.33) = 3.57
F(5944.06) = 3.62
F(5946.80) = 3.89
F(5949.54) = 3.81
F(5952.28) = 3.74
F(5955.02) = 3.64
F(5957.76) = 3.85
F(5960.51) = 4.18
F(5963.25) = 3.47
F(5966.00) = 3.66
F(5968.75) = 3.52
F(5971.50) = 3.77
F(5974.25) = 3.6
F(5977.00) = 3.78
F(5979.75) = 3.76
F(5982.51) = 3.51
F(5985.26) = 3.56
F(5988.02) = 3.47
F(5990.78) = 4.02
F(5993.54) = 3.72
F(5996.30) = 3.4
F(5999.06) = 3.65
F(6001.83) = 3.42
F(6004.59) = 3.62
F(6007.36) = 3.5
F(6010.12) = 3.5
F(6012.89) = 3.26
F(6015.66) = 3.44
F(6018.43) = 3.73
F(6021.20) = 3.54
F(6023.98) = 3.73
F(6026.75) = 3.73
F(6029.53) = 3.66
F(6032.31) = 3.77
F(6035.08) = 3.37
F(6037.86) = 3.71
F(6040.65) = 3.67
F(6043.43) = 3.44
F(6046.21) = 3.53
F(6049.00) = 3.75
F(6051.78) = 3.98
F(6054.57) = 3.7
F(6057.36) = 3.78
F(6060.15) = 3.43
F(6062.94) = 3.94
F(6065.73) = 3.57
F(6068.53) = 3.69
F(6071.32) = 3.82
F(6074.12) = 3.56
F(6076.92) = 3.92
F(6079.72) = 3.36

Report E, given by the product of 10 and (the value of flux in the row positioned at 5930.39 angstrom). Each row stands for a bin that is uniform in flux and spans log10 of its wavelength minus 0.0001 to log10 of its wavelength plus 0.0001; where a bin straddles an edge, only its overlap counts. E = 35.7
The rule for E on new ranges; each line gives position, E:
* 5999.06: 36.5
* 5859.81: 36.3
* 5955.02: 36.4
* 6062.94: 39.4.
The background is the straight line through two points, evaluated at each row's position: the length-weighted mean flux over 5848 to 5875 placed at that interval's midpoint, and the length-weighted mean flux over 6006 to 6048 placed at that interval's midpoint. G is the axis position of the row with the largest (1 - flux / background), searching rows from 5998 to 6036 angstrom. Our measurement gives 6012.89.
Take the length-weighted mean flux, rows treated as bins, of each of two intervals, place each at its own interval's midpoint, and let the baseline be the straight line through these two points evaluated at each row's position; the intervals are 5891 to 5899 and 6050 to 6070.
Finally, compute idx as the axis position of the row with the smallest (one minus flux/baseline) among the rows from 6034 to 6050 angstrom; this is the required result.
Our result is 6037.86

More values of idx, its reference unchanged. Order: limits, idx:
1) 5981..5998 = 5990.78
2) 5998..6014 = 5999.06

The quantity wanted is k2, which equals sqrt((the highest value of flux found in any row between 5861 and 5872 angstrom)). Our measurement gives 1.924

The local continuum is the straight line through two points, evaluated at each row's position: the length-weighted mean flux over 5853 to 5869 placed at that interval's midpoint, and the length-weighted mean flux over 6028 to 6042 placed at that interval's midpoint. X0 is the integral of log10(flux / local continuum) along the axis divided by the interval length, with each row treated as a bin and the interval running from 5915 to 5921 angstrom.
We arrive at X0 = -0.009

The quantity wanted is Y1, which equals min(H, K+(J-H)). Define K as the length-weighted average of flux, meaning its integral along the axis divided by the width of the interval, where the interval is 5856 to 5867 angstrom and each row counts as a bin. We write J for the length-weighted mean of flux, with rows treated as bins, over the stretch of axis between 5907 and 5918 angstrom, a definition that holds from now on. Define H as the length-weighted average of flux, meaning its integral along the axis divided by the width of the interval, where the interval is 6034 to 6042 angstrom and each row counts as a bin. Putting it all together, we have 3.4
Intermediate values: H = 3.587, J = 3.45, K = 3.5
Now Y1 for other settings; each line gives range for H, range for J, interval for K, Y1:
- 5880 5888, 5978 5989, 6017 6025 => 3.1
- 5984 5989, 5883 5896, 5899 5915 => 2.7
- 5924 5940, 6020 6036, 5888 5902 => 2.9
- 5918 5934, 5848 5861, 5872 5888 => 3.3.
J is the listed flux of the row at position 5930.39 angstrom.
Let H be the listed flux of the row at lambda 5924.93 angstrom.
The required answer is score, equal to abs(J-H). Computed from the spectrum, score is 0.10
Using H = 3.47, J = 3.57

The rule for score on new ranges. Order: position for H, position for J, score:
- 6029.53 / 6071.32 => 0.16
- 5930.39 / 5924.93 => 0.10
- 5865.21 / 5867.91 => 0.24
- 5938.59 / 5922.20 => 0.19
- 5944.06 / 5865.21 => 0.16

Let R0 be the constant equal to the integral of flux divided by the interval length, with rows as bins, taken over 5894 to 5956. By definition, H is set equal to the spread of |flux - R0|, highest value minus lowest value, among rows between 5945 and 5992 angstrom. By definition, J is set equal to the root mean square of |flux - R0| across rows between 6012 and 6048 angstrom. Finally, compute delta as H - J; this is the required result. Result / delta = 0.49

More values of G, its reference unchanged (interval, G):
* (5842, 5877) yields 5857.11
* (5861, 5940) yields 5889.57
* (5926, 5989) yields 5933.12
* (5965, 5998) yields 5996.30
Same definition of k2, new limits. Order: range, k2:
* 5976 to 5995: 2.005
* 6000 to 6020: 1.931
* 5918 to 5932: 1.895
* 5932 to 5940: 1.942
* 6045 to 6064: 1.995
